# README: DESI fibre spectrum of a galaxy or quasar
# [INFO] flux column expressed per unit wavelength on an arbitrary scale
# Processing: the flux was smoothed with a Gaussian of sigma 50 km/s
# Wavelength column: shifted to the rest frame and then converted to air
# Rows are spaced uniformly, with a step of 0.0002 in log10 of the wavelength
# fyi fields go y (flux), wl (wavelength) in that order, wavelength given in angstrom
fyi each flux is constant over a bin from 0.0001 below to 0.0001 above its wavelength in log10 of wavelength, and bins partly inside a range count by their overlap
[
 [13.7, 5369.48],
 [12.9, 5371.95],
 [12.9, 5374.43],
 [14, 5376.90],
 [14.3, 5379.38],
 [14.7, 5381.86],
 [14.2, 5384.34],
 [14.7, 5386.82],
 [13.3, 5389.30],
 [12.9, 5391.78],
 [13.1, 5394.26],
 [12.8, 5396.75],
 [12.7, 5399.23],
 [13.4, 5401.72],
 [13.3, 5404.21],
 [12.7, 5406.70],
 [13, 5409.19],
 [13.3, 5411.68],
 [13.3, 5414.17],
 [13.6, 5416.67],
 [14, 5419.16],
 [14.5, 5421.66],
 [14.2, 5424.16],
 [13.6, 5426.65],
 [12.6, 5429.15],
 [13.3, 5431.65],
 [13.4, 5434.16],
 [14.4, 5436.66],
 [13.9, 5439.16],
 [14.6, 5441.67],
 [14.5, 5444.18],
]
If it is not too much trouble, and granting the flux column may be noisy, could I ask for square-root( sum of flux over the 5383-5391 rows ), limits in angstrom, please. 6.50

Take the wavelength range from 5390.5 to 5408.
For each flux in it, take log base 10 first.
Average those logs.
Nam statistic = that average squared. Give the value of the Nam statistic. 1.240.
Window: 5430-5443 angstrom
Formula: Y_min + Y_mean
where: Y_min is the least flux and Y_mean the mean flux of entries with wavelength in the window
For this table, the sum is 27.2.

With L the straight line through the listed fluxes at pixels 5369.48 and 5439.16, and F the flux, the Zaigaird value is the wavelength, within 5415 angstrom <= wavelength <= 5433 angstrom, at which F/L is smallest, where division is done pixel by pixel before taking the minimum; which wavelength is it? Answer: 5429.15 angstrom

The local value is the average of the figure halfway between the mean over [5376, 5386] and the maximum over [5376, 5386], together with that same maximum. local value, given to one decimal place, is 14.6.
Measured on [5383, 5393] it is 14.5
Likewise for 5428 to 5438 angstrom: 14.2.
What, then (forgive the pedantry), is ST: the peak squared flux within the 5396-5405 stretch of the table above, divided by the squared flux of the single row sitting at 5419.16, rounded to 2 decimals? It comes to 0.92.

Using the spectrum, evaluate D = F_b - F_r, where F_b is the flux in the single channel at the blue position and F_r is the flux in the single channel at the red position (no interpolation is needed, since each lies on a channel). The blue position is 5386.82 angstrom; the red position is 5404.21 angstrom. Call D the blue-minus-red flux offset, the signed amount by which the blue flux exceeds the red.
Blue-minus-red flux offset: 1.4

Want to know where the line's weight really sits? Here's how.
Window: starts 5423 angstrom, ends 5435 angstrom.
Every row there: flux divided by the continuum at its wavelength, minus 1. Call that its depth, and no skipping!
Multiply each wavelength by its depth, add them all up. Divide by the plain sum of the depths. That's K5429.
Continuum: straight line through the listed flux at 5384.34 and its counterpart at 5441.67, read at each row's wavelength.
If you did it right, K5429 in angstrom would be 5430.1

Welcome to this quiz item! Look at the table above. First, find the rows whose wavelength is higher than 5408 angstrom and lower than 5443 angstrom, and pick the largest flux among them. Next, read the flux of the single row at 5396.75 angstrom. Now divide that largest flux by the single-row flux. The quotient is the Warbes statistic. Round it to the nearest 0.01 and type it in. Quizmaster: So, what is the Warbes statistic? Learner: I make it 1.14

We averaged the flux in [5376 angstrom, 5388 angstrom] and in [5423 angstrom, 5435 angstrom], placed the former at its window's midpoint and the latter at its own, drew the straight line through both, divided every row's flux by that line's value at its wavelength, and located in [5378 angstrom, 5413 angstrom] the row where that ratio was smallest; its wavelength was 5399.23 angstrom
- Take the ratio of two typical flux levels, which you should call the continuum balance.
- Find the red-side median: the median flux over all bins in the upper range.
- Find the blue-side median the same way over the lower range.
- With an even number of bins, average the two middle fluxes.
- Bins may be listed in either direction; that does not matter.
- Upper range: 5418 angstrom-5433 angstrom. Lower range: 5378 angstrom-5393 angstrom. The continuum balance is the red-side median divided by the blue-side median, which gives 0.97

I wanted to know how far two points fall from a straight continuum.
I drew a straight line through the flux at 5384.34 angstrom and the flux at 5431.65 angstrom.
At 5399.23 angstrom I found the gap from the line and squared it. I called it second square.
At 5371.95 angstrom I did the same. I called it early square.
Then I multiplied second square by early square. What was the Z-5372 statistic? 3.5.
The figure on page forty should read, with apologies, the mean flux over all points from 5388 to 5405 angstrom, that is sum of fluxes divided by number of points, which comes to 13.1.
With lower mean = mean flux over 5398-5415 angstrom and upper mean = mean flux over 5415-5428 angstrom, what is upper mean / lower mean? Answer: 1.07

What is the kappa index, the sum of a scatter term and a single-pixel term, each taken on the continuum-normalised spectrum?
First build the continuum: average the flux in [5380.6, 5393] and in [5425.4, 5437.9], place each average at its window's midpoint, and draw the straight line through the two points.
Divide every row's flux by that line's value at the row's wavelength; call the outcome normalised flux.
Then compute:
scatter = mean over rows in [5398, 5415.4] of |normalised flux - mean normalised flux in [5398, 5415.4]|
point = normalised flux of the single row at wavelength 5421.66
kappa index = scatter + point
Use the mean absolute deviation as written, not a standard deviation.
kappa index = 1.09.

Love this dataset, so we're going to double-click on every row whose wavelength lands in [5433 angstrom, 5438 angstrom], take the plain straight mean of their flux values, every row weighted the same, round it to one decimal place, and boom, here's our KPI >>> 13.9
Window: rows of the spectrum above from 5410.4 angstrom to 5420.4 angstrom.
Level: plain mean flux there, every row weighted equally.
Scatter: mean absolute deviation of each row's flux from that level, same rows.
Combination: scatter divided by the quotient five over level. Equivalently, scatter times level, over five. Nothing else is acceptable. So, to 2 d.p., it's 0.68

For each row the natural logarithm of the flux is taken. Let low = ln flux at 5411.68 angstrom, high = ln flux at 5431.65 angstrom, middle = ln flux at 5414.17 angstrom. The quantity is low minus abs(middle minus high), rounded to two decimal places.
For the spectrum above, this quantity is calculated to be 2.59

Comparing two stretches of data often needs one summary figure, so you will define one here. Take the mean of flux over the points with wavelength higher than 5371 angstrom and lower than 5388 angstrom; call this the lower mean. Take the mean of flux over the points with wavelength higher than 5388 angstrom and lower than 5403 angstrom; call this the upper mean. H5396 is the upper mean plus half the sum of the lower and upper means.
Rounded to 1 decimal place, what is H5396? 26.5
